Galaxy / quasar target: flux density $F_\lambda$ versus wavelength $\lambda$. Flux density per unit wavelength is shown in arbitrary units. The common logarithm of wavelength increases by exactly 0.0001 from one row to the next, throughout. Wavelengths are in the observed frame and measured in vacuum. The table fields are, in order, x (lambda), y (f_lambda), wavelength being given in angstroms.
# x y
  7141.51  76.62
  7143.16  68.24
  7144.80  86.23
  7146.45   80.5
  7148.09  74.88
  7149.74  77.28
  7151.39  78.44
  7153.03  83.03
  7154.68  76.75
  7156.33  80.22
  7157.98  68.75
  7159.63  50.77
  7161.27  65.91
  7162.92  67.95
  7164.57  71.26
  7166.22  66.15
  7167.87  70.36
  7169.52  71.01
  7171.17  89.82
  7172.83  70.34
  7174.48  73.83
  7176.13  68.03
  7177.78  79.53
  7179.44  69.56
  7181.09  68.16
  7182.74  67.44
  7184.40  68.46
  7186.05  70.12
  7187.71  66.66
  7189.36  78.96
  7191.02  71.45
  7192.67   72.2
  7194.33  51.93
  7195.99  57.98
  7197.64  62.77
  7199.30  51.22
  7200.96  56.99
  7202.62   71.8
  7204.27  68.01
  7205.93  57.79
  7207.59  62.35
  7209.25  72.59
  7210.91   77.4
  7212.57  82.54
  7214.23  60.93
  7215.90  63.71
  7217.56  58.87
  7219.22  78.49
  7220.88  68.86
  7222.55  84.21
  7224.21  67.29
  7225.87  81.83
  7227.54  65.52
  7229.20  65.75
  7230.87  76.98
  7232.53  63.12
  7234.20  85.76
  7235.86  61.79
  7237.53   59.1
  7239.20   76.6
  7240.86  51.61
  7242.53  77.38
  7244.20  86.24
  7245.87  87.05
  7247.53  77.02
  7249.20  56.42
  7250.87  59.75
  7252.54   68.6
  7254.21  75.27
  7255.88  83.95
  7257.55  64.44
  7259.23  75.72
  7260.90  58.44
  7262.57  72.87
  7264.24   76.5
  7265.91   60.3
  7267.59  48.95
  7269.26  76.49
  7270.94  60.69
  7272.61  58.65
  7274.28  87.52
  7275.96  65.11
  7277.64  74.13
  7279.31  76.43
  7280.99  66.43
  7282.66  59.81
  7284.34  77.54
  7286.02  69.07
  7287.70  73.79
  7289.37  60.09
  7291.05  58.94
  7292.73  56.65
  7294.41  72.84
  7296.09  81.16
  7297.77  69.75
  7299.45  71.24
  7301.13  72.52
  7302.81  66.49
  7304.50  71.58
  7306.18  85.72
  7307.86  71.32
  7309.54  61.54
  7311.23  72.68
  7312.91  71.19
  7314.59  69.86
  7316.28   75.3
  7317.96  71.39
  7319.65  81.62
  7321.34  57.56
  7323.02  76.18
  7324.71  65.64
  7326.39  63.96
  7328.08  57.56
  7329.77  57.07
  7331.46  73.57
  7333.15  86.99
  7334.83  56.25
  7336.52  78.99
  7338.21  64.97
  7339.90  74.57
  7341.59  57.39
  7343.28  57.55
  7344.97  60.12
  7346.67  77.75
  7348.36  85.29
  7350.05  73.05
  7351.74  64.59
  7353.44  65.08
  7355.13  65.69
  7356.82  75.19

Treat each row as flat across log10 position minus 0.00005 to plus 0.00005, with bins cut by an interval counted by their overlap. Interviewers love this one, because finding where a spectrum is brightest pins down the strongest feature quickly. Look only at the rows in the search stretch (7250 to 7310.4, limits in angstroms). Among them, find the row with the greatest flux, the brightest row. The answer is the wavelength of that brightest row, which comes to 7274.28 angstroms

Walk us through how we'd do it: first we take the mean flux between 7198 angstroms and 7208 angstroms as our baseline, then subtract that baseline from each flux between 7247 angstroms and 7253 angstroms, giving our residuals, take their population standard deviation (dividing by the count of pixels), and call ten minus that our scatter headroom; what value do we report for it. 2.0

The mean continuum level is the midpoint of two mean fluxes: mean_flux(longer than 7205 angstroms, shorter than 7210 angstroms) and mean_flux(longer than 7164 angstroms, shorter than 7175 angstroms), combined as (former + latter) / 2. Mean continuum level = 68.7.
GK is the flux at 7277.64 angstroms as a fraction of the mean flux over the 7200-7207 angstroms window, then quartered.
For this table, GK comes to 0.29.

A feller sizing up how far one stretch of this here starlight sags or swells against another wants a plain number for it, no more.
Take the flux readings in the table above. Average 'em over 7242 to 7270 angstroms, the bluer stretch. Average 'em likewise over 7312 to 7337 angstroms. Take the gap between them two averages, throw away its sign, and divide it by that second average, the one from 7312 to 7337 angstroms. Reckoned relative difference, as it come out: 0.020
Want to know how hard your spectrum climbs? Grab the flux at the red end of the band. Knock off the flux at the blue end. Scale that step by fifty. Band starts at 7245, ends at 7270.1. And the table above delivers -528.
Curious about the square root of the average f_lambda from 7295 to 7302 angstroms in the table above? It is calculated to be 8.6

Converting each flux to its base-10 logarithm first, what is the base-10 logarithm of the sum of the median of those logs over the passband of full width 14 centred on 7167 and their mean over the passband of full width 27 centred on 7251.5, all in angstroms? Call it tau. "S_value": 0.568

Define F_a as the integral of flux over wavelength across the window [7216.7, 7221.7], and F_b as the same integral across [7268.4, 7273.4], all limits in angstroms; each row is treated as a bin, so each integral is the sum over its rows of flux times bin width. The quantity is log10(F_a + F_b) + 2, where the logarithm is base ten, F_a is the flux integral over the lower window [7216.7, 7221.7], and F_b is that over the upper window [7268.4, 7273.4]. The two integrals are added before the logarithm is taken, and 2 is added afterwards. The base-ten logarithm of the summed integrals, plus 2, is 4.83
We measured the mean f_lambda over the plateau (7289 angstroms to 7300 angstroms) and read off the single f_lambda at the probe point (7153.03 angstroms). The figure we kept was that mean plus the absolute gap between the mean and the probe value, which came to 83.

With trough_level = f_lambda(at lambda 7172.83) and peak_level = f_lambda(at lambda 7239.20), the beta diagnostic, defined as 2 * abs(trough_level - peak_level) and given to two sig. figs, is 13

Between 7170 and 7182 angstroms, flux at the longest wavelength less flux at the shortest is -22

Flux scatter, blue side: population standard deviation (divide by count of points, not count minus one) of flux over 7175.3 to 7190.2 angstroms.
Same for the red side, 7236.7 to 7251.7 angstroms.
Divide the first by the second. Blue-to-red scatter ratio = 0.4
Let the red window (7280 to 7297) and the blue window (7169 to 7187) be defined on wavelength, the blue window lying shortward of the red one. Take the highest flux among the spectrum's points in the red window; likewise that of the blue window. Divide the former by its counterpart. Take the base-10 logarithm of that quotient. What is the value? -0.044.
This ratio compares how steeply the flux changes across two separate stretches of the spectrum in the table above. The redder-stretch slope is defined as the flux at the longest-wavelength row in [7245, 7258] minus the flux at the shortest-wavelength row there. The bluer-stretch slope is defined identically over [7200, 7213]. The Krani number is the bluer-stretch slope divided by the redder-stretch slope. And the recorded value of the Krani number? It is -1.1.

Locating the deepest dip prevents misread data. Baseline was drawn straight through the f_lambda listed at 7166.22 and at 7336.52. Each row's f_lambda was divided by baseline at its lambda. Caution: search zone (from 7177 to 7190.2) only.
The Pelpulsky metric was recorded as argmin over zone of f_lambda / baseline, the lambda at 7187.71 angstroms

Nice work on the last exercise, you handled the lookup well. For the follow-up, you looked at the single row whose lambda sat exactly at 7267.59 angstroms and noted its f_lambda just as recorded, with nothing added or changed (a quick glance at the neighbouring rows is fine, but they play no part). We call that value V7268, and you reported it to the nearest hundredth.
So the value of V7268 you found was 48.95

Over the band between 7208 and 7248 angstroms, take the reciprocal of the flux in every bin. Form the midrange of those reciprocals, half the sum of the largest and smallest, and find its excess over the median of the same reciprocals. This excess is 0.0020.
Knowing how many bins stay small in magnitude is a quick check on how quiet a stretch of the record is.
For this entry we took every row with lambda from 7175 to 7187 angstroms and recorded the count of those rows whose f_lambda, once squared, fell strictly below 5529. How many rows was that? 6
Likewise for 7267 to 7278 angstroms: 5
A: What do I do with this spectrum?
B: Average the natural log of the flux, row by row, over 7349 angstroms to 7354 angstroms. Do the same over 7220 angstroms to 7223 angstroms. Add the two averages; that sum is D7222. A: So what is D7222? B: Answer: 8.54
